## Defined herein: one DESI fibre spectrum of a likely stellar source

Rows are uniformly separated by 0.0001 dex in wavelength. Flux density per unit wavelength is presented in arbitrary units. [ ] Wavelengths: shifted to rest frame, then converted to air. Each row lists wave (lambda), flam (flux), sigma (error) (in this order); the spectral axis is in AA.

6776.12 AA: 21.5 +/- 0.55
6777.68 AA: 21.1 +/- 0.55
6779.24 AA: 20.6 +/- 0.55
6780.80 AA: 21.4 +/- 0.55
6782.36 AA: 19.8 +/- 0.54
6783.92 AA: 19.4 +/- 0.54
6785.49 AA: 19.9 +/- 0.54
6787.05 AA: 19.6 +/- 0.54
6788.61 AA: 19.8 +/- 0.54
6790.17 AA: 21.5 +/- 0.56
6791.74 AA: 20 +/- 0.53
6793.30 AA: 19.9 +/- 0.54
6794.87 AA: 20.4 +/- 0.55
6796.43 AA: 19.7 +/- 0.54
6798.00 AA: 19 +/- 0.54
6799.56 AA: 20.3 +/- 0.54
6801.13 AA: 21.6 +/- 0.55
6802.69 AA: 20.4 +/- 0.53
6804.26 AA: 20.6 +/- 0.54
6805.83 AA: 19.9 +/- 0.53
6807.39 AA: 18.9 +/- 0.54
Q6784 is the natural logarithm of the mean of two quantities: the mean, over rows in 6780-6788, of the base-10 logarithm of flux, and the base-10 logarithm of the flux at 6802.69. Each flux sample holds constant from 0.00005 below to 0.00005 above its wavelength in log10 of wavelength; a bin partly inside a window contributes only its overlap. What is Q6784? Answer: 0.267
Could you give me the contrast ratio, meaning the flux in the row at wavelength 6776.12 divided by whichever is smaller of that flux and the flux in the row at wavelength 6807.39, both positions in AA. 1.14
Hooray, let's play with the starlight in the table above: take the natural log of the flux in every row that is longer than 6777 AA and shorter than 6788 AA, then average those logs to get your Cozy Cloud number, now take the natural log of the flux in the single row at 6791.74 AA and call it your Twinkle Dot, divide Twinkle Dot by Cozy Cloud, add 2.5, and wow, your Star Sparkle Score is 3.496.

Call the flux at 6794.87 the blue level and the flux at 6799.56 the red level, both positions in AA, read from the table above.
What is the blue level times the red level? 414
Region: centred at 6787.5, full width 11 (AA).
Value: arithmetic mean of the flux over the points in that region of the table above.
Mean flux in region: 20.0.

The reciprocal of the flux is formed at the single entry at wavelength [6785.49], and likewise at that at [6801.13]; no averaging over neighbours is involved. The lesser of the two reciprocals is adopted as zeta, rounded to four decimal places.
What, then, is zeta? 0.0463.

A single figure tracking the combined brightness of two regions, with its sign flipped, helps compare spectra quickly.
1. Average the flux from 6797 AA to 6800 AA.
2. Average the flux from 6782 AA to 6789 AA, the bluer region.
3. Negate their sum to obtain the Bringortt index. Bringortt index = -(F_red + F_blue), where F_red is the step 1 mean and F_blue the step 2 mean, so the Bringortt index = -39.3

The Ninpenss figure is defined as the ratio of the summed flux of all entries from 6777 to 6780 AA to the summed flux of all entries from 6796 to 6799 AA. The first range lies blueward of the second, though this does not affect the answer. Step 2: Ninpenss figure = 1.08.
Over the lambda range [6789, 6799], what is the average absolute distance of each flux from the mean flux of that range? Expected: 0.58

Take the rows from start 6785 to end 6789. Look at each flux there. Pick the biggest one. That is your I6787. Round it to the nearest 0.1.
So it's 19.9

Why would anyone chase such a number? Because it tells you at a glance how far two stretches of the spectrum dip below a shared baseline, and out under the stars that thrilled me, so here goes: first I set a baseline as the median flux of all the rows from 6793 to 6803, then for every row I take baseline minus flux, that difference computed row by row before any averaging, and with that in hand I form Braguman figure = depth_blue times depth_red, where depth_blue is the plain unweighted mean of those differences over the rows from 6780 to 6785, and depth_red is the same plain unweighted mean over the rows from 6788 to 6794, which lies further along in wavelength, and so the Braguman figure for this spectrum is 0.00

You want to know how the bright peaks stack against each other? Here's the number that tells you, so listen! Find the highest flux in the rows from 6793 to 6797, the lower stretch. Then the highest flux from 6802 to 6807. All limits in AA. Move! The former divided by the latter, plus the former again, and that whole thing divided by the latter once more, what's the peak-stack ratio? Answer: 1.04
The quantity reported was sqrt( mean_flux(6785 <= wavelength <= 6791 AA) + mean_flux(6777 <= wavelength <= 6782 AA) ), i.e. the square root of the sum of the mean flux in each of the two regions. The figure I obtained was 6.42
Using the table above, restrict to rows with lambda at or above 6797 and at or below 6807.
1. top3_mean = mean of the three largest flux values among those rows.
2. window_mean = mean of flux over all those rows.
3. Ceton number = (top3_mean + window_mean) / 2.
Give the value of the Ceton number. 20.6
